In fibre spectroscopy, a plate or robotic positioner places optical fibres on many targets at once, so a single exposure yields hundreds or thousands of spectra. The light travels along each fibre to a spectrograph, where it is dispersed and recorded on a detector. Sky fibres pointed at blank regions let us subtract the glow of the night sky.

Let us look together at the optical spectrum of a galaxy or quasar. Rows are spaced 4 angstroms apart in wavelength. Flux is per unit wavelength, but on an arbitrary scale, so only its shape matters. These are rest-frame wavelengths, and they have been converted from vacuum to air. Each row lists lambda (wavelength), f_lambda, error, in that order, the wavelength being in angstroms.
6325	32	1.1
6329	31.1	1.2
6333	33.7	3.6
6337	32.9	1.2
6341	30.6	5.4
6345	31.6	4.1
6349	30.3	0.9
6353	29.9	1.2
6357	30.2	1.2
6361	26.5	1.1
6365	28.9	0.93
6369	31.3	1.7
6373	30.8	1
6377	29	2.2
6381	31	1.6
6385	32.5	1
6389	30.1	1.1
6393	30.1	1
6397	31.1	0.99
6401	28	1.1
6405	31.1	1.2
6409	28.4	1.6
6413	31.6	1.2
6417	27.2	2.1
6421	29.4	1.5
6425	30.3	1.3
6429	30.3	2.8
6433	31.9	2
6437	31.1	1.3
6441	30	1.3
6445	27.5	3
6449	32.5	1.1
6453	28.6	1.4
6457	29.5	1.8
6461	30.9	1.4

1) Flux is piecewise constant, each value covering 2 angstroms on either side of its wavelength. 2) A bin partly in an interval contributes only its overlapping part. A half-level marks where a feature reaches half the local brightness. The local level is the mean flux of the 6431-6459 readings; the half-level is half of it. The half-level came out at 15.1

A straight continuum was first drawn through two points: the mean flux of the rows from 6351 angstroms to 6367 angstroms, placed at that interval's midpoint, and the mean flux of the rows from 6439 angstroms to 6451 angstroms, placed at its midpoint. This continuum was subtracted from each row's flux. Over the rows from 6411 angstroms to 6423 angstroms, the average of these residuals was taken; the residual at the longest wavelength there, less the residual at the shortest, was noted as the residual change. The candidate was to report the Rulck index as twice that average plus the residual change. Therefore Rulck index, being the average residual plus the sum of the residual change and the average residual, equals -2.8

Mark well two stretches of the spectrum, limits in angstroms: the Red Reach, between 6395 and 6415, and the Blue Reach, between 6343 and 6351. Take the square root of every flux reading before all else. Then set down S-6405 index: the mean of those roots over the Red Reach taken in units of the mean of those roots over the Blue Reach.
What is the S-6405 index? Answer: 0.98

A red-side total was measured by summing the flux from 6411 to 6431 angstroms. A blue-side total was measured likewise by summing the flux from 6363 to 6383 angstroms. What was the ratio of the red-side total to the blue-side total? 0.985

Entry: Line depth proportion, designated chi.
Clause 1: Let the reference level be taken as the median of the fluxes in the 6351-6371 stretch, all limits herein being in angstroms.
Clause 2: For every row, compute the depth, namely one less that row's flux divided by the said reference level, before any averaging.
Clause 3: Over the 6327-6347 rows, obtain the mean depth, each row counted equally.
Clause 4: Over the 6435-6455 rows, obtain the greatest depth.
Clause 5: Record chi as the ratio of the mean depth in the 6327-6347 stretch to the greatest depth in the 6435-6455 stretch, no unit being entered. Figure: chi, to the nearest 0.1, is -0.9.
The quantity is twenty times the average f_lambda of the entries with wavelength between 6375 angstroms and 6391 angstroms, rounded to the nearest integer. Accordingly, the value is 613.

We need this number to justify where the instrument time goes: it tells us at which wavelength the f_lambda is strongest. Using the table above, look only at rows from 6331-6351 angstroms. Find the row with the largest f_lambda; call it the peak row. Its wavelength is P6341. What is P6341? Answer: 6333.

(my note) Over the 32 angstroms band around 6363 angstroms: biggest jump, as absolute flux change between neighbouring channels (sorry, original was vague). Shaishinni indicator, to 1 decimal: 3.7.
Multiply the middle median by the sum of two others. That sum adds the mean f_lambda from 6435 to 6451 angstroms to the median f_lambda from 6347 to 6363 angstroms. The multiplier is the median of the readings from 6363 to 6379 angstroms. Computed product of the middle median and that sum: 1804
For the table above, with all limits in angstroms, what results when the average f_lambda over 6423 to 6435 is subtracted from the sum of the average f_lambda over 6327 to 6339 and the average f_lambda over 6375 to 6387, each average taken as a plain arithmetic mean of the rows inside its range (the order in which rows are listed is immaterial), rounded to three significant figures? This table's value 32.6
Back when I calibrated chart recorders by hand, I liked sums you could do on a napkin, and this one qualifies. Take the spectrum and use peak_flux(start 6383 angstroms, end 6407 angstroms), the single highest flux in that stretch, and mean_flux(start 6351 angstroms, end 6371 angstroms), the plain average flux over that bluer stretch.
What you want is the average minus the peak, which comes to -3.1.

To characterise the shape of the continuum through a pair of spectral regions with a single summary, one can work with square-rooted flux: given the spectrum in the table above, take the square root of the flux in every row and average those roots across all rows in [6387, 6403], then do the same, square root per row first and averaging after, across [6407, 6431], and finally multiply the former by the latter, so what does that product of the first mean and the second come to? 29.7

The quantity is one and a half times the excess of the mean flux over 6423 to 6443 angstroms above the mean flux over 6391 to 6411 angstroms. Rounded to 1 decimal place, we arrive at 1.5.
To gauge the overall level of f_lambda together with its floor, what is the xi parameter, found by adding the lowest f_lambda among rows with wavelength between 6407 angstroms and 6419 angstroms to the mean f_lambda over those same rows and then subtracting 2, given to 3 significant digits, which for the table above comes 54.3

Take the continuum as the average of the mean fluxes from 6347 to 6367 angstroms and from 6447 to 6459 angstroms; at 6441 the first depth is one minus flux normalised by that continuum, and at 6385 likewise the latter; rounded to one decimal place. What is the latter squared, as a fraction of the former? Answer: -0.8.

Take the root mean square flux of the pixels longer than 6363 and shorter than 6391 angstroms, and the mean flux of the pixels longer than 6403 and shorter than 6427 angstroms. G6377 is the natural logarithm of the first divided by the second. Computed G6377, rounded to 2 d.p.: 0.03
